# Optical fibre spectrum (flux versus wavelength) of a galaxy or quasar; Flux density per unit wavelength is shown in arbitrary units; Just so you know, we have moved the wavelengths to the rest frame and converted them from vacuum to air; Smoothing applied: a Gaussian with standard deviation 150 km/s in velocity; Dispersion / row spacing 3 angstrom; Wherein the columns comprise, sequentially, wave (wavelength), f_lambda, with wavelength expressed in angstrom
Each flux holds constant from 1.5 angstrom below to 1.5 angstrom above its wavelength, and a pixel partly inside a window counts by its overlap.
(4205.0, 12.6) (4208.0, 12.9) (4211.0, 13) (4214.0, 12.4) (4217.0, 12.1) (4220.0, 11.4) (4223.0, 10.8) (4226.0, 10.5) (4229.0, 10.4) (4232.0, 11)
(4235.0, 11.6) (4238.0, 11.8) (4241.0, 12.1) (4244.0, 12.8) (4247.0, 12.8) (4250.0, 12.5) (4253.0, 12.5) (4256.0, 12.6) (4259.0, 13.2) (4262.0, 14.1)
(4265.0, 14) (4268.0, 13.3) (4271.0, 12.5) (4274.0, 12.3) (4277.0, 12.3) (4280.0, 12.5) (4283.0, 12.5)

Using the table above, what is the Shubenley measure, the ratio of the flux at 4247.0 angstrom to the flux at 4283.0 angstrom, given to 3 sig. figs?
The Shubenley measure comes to 1.02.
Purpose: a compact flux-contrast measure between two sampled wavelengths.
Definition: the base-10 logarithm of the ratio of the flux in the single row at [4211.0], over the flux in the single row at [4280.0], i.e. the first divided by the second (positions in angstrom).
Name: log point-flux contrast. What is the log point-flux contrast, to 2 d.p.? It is 0.02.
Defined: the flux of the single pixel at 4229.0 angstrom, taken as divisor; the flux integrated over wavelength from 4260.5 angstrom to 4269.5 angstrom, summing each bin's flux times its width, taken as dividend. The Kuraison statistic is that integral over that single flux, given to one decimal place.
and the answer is 11.9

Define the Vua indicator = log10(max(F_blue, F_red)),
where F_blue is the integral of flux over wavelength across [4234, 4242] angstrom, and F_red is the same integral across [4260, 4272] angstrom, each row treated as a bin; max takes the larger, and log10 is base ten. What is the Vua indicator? 2.21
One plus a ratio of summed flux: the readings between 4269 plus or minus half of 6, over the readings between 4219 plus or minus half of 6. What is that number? 2.10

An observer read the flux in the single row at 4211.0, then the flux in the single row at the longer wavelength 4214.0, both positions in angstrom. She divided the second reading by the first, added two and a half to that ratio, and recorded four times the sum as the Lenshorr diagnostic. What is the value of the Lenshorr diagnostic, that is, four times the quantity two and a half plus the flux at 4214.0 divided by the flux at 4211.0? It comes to 13.8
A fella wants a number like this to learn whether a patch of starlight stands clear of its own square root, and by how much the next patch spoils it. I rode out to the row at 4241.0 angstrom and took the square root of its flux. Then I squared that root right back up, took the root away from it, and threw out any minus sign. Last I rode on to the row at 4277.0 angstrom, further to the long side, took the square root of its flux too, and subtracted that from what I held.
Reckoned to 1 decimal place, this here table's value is 5.1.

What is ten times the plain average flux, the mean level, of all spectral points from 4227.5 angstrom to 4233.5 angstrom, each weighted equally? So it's 107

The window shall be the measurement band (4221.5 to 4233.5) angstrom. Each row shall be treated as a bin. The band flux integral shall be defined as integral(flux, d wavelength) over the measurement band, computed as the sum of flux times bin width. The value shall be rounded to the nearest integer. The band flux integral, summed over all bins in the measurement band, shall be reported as 128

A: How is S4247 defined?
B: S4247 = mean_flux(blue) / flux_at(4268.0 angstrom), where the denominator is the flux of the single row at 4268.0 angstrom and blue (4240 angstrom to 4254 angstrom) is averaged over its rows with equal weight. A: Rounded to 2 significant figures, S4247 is 0.94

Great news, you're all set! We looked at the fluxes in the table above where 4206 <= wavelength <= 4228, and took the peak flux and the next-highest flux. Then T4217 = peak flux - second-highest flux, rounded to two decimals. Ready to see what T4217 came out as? 0.10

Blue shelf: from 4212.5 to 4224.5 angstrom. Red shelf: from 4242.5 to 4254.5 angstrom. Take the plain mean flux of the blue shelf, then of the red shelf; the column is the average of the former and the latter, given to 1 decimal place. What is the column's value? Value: 12.2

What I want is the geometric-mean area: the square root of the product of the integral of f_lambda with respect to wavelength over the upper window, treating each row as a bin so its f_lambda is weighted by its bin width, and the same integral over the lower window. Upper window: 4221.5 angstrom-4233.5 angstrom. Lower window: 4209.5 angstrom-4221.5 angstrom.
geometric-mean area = 137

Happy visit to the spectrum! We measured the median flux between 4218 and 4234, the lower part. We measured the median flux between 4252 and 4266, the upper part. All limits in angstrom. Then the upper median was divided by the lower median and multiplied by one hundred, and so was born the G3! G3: 122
